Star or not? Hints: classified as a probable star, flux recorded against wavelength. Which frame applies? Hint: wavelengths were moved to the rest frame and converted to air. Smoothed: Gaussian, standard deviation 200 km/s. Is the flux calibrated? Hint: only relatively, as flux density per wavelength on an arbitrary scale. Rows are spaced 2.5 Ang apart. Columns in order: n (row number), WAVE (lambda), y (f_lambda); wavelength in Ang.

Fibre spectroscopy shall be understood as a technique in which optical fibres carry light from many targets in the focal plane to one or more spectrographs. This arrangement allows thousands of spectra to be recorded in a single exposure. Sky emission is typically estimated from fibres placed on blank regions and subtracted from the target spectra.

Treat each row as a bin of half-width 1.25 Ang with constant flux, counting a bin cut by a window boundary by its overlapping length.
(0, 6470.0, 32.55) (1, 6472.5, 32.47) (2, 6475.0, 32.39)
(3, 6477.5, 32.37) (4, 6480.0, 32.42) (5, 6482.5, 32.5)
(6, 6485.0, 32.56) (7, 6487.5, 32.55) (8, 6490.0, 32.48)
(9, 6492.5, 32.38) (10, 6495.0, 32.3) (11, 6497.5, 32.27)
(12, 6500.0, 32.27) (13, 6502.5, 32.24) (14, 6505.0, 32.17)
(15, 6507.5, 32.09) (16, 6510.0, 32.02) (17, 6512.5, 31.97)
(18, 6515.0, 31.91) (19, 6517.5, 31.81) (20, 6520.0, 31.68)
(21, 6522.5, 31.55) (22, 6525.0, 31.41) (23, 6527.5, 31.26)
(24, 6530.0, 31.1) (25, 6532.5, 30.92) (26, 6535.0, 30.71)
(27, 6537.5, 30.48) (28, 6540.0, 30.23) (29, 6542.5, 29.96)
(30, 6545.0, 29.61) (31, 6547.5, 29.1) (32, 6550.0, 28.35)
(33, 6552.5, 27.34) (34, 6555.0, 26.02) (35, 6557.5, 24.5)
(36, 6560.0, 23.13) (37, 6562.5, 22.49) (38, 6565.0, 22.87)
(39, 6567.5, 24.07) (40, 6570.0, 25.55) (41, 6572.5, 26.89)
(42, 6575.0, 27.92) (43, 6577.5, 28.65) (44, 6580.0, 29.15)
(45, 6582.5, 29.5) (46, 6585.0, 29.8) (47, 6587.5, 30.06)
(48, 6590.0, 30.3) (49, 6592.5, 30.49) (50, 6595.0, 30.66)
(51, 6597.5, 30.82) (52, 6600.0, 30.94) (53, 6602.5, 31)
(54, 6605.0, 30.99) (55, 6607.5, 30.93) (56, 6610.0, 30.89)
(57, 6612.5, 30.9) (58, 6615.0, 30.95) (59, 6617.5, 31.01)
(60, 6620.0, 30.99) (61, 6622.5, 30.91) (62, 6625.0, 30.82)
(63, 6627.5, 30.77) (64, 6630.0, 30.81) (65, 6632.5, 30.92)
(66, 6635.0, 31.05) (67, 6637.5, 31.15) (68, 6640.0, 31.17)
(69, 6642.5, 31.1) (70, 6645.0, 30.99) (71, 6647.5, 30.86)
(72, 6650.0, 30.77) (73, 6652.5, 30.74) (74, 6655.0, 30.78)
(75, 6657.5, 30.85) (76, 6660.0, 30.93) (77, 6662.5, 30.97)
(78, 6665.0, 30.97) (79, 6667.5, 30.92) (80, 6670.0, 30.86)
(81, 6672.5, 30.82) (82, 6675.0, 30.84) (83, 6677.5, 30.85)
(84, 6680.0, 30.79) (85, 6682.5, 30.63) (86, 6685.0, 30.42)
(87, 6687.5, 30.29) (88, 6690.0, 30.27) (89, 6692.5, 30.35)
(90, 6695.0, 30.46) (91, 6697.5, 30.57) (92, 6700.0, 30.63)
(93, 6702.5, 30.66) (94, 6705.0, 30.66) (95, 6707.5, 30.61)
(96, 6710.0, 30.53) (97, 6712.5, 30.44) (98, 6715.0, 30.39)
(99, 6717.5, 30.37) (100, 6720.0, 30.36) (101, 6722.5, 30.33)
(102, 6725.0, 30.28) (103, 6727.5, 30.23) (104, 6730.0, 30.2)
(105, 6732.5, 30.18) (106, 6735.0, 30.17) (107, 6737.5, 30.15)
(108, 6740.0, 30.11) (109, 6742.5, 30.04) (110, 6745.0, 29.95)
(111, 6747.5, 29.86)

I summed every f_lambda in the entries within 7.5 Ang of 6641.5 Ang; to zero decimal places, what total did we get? 186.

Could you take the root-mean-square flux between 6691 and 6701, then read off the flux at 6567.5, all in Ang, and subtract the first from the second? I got -6.4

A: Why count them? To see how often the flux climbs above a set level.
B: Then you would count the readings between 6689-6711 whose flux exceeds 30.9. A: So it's 0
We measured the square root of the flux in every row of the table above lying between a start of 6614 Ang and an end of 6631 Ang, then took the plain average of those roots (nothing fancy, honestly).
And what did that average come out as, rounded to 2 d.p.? 5.56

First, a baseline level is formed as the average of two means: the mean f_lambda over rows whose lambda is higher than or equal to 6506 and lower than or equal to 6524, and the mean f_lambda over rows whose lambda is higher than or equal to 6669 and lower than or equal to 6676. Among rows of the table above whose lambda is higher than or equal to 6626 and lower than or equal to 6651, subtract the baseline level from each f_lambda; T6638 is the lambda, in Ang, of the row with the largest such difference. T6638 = 6640.0 Ang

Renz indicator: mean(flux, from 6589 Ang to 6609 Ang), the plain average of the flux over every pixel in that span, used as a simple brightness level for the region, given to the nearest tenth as 30.8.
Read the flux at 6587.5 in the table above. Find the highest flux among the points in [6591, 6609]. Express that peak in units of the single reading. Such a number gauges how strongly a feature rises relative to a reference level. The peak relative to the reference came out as 1.03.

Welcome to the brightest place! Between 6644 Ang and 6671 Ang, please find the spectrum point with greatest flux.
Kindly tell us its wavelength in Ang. 6645.0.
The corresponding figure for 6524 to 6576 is 6525.0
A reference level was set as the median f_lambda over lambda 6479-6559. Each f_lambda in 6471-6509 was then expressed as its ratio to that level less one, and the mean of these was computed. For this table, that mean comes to 0.019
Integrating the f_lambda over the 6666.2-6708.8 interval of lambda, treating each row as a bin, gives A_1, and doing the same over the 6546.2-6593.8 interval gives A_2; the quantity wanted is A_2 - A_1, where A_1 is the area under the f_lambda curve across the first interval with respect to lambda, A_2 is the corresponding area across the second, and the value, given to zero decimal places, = -11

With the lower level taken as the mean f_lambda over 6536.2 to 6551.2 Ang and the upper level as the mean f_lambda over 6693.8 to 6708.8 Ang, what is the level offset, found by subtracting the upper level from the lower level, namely -1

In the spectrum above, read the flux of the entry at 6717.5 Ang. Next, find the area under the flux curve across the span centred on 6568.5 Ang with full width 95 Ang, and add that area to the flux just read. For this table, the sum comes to 2784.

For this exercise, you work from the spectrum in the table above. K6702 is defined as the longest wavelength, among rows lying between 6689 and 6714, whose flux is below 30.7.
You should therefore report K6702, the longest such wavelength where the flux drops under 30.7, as 6712.5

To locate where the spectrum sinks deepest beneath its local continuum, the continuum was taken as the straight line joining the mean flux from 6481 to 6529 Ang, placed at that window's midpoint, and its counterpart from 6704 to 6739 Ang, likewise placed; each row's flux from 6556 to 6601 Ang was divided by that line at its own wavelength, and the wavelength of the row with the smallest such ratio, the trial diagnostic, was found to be 6562.5 Ang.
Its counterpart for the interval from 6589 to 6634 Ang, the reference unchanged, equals 6590.0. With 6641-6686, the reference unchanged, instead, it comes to 6685.0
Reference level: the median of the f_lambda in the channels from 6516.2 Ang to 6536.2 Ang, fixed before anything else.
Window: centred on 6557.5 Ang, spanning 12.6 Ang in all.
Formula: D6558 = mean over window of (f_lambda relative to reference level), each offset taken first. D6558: -6.6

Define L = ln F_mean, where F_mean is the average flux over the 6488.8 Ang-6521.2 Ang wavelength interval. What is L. 3.47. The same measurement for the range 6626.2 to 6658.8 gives 3.43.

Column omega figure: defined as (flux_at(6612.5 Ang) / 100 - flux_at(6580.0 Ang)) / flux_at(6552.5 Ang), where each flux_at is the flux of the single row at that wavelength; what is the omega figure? -1.05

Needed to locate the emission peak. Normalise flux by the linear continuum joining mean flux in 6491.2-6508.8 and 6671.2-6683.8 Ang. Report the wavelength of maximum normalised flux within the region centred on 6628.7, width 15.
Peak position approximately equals 6635.0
